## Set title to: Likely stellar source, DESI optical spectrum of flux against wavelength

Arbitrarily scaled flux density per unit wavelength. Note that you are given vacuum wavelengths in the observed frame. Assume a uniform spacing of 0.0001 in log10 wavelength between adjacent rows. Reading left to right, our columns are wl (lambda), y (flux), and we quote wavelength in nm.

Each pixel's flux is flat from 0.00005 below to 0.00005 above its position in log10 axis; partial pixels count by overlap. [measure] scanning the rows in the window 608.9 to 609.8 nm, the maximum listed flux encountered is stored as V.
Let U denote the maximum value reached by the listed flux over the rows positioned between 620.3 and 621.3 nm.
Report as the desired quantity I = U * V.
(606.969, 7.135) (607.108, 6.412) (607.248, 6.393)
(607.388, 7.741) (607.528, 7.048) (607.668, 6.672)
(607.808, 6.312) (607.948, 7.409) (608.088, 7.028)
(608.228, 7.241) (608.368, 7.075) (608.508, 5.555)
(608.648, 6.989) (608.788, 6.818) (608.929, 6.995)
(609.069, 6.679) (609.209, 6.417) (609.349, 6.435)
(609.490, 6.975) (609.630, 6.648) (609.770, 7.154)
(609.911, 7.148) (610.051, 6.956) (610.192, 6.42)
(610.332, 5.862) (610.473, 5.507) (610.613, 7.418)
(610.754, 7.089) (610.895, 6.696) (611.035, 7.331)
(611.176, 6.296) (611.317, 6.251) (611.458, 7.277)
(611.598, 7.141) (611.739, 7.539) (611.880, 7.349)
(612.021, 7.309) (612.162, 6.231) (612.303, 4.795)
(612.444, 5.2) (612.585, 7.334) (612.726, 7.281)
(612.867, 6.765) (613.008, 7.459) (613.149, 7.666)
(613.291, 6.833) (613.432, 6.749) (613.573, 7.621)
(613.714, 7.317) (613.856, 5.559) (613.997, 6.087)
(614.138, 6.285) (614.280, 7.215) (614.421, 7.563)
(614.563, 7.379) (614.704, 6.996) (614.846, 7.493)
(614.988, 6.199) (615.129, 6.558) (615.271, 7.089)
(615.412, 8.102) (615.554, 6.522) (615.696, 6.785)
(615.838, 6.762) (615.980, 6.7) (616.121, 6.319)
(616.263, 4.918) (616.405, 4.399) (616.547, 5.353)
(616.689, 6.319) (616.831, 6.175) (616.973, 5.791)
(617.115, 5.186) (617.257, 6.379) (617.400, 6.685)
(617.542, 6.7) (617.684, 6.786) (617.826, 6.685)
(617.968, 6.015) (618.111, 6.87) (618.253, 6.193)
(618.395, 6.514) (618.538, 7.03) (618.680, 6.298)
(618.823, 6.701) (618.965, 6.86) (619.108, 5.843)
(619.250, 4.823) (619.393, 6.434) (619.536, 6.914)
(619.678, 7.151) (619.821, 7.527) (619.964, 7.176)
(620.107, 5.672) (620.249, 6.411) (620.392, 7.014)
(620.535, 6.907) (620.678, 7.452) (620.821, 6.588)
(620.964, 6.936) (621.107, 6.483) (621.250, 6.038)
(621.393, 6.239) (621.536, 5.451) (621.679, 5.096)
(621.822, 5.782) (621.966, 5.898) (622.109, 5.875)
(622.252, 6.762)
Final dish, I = 53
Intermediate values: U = 7.452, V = 7.154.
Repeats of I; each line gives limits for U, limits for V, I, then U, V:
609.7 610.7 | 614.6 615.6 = 60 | 7.418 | 8.102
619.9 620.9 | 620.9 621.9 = 52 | 7.452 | 6.936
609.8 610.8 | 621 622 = 48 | 7.418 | 6.483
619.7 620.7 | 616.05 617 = 48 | 7.527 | 6.319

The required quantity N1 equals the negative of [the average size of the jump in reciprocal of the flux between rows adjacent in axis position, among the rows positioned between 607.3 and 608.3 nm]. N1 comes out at -0.0107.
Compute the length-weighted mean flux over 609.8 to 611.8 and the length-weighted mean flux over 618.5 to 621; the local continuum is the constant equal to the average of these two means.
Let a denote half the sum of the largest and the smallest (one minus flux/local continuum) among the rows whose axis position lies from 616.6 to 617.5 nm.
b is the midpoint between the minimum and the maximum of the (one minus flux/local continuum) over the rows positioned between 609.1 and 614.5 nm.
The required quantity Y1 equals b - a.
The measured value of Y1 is -0.04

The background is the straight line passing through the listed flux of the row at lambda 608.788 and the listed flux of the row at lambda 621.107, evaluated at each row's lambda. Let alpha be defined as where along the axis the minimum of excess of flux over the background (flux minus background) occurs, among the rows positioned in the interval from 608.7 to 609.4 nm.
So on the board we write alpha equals 609.209 nm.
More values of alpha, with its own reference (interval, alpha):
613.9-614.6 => 613.997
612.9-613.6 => 613.432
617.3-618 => 617.968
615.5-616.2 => 616.121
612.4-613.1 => 612.444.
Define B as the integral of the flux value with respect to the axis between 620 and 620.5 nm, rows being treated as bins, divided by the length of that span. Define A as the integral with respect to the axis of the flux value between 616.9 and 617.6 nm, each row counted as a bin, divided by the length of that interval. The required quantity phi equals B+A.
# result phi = 12.6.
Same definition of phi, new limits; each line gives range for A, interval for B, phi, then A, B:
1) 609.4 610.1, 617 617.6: 13.2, 7.0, 6.2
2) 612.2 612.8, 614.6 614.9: 13.4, 6.2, 7.2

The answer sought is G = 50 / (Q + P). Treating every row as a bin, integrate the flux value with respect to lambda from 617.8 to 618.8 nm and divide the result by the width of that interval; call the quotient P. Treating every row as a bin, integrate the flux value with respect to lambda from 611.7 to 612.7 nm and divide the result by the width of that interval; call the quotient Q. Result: 3.83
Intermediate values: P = 6.5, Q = 6.5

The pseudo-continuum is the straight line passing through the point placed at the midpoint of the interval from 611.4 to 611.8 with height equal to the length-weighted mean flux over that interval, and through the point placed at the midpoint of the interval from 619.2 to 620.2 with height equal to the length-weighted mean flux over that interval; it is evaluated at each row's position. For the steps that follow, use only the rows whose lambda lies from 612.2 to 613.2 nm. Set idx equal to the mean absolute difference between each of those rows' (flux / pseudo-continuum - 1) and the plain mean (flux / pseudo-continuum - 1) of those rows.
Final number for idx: 0.13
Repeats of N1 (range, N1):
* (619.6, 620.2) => -0.0168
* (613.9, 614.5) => -0.0107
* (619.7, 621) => -0.0144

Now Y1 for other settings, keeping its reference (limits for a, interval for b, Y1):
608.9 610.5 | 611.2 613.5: 0.01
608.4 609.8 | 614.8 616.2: -0.12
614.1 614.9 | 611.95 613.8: 0.10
